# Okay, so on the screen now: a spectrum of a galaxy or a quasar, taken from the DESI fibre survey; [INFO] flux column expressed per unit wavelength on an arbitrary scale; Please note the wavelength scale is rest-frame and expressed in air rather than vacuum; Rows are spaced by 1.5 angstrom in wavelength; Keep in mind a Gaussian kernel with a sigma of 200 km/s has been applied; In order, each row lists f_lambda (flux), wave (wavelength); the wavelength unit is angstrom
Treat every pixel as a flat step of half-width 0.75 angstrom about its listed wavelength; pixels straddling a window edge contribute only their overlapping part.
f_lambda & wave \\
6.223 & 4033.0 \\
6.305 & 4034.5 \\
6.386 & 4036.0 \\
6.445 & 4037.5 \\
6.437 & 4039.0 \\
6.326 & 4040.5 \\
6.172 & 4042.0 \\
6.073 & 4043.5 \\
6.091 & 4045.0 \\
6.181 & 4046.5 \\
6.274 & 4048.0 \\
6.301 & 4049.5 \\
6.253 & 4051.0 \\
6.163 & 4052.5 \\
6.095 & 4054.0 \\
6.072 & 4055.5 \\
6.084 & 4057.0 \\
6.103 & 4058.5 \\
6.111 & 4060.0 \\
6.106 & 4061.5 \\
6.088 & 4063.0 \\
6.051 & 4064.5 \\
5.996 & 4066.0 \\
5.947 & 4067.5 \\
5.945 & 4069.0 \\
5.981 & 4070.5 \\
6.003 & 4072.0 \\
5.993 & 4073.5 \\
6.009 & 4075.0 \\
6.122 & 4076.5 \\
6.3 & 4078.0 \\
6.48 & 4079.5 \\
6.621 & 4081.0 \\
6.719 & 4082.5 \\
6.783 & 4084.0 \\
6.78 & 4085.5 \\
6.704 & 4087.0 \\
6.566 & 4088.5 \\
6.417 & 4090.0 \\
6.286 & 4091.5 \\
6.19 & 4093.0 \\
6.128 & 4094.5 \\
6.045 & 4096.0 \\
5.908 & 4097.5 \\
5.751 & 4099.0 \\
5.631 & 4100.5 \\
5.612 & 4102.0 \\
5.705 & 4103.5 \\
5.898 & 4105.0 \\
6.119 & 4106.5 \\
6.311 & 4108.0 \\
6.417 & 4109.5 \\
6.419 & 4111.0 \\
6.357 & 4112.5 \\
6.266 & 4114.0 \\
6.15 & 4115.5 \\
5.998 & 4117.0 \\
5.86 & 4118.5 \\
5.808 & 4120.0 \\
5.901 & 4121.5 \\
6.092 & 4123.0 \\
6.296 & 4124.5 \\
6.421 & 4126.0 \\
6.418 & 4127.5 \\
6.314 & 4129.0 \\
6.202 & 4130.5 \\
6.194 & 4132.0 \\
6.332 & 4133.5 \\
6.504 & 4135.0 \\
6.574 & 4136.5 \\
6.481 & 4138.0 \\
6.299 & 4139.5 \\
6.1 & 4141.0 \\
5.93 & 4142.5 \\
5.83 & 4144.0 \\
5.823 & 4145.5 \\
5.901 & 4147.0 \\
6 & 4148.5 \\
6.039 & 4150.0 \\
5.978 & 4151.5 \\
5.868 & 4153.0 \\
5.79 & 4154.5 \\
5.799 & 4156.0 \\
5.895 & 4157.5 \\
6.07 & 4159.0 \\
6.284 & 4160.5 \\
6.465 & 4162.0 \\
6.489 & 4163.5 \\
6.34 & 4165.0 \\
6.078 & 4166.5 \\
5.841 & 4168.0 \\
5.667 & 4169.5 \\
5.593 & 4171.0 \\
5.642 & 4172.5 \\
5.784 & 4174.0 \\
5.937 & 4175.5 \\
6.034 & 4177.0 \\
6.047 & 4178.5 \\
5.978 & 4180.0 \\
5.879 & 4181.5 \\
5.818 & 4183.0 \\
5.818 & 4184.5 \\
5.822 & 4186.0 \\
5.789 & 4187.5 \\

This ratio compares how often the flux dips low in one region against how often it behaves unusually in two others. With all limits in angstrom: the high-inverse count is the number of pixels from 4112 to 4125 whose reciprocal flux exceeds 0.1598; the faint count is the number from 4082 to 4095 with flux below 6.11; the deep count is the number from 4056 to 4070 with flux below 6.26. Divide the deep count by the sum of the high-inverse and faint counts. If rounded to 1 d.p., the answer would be 1.5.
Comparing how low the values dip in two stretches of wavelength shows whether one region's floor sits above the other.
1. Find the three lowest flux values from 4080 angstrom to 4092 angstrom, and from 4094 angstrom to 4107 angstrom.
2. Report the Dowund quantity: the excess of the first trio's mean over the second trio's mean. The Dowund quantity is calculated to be 0.77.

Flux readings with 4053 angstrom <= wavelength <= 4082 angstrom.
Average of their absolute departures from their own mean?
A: 0.11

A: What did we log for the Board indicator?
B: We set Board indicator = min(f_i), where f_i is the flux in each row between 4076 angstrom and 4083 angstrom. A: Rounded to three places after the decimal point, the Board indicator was 6.122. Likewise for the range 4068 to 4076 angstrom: 5.945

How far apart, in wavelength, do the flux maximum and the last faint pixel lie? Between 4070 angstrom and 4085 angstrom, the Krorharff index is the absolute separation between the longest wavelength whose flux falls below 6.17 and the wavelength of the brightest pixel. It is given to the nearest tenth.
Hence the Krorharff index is 7.5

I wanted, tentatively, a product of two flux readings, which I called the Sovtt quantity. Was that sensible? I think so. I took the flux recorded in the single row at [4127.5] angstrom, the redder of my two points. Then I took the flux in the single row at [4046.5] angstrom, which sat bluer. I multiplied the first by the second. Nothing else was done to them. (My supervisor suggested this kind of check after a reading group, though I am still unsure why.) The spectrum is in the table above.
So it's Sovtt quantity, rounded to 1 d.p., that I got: 39.7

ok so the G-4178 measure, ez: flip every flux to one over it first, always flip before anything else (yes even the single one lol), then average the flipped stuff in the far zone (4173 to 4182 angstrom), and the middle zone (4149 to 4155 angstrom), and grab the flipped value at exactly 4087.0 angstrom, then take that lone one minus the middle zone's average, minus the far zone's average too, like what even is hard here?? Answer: -0.188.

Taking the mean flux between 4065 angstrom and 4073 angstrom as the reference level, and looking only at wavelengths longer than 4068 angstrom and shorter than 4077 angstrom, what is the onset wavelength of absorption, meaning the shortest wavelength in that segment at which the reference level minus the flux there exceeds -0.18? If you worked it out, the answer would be 4069.0 angstrom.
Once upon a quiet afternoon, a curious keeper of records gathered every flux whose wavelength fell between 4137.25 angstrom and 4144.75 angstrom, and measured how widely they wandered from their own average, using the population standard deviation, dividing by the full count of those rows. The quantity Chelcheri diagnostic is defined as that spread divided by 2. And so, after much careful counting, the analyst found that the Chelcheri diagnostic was 0.12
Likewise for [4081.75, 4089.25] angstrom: 0.04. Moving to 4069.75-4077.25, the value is 0.03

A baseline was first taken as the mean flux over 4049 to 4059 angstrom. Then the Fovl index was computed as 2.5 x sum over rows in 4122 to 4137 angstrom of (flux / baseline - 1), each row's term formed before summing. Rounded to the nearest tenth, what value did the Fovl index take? 0.7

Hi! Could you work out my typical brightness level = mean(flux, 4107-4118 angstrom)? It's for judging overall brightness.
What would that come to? 6.3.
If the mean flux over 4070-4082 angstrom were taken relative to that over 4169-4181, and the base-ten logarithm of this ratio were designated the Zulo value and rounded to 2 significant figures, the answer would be 0.026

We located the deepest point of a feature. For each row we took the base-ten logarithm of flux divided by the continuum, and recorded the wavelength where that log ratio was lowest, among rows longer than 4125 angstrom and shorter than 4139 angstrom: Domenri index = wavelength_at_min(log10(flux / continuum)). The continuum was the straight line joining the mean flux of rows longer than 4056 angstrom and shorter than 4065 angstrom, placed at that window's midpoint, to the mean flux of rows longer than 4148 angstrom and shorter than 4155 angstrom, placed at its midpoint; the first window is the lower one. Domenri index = 4132.0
